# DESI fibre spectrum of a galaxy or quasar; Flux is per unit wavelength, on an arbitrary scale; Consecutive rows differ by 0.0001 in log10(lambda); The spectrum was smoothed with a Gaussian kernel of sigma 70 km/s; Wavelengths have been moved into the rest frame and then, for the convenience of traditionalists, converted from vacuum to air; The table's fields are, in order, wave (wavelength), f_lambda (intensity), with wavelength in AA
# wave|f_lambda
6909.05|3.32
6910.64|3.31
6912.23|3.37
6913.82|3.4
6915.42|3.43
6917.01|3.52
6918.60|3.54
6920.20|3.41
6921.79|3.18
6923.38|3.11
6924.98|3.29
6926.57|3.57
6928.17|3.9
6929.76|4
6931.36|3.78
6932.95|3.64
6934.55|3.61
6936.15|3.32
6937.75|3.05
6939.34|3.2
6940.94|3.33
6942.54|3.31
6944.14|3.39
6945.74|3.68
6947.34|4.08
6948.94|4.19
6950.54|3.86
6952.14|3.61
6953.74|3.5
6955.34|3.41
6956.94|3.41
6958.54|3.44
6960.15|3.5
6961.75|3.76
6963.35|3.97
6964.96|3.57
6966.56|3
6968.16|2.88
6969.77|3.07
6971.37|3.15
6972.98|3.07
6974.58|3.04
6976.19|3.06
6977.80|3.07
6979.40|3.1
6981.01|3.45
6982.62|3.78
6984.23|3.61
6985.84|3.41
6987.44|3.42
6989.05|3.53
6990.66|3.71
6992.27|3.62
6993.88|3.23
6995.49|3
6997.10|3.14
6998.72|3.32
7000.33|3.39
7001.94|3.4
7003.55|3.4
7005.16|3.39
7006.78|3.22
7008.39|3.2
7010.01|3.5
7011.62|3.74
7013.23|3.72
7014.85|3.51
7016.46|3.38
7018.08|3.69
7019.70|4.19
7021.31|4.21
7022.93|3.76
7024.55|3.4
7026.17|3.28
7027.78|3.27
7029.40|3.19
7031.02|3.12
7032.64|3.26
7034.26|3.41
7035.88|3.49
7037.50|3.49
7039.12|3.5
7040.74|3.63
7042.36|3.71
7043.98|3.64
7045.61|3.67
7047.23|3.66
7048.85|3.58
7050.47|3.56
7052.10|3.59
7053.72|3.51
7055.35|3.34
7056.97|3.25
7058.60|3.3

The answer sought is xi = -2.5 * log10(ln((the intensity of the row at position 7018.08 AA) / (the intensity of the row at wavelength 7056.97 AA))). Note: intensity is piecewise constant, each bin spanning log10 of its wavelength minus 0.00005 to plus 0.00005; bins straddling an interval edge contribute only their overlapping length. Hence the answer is 2.2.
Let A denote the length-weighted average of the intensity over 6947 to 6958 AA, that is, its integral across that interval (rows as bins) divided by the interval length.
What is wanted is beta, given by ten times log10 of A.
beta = 5.69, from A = 3.7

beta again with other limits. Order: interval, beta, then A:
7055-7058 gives 5.17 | 3.3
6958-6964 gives 5.65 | 3.7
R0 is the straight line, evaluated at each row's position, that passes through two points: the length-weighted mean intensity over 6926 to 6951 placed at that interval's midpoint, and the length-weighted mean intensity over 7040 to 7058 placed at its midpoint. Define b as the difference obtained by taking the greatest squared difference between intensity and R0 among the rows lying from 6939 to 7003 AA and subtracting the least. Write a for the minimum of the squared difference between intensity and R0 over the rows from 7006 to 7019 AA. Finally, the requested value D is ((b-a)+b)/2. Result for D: 0.515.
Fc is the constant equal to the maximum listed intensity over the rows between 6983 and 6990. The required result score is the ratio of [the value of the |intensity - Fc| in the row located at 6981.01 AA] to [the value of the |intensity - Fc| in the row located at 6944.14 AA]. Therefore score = 0.7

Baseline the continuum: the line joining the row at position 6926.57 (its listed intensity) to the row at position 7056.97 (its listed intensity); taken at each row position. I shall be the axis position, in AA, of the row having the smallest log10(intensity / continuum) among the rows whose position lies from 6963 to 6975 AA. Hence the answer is 6968.16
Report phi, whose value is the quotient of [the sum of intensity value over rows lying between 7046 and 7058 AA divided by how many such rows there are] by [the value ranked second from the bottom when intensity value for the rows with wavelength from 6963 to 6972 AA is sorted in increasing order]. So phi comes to 1.17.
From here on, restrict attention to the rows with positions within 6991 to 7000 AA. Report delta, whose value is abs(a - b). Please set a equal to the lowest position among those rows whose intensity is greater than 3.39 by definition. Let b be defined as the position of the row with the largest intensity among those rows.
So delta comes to 0.0 AA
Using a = 6992.27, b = 6992.27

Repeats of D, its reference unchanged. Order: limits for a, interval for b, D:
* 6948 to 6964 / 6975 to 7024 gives 0.410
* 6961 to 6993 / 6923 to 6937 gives 0.264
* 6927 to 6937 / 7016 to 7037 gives 0.405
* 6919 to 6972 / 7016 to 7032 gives 0.396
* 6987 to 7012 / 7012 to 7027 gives 0.406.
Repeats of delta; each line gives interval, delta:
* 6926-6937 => 3.2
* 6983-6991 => 6.4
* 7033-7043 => 8.1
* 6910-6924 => 4.8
